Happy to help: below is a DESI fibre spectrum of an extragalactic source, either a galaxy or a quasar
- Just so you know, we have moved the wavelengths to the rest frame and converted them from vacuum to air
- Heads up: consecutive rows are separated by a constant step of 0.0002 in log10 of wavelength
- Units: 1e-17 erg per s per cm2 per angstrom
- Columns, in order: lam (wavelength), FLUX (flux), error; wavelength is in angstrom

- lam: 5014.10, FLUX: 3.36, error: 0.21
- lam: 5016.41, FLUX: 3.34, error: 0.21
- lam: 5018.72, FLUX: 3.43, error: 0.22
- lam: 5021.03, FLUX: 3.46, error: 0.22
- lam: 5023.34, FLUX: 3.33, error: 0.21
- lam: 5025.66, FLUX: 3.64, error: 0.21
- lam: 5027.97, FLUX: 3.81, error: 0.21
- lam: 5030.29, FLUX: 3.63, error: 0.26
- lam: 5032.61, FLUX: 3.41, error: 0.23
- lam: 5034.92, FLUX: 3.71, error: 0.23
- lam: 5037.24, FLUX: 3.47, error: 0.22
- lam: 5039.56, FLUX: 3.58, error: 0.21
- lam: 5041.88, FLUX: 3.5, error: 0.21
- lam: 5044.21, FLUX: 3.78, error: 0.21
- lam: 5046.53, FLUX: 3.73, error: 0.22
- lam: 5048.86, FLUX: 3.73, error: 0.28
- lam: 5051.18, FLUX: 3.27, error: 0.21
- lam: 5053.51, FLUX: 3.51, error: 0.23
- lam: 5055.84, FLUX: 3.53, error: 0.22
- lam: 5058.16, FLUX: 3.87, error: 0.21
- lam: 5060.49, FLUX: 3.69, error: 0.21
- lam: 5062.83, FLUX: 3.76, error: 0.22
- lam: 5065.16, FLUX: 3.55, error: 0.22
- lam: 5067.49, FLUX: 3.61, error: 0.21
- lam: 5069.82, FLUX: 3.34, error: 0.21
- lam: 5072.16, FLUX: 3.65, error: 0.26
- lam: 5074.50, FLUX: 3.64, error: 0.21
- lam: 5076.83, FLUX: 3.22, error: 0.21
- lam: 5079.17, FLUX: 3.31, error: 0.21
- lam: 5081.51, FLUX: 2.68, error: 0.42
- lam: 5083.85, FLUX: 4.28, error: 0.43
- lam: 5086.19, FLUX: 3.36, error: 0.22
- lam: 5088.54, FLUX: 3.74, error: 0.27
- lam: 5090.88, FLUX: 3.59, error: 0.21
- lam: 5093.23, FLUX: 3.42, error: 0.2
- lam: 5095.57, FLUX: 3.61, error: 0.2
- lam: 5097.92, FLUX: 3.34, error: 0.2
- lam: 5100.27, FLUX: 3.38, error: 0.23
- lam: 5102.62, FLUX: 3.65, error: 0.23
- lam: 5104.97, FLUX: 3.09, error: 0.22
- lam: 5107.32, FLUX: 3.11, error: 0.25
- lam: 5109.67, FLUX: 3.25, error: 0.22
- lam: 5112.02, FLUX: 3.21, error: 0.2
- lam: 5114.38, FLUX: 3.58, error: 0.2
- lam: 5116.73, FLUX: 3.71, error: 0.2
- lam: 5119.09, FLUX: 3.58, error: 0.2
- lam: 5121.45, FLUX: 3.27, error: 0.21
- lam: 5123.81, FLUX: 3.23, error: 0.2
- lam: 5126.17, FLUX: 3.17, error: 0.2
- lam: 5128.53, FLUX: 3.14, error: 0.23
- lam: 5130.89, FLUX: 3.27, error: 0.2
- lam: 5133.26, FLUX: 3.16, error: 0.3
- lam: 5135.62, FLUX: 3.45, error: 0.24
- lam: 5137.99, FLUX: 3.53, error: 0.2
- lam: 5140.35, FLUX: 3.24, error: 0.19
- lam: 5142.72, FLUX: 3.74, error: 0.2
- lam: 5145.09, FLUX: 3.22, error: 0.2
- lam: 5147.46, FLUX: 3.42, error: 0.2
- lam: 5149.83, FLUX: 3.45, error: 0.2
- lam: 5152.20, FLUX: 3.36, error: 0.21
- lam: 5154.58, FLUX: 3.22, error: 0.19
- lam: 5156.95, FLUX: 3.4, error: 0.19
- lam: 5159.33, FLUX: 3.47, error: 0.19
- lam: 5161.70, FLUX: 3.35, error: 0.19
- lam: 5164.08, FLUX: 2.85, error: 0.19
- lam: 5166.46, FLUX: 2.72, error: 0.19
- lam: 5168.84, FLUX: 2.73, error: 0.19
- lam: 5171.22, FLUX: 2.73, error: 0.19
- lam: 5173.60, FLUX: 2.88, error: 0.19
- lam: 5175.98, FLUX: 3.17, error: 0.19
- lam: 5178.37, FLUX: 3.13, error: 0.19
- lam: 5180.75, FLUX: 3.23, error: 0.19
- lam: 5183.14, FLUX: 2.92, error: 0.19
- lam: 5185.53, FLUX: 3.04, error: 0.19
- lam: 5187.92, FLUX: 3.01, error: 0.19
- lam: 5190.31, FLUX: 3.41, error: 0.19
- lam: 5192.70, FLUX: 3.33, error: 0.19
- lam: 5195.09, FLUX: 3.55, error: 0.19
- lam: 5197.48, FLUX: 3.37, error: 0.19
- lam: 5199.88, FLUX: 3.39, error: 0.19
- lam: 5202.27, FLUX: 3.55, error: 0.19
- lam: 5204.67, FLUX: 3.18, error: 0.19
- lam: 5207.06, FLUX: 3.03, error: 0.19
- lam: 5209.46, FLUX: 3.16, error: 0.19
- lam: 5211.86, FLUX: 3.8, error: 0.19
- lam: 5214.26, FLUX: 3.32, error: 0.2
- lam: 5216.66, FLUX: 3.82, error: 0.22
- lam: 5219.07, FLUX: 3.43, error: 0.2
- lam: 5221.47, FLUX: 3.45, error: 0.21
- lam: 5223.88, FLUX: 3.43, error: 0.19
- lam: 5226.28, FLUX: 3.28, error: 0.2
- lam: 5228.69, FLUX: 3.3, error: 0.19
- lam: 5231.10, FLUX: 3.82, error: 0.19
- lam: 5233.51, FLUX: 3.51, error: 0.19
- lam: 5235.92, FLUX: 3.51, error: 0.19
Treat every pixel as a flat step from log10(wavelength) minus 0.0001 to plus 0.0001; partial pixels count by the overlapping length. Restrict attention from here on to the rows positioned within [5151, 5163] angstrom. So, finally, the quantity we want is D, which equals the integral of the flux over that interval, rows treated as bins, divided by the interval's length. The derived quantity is 3.36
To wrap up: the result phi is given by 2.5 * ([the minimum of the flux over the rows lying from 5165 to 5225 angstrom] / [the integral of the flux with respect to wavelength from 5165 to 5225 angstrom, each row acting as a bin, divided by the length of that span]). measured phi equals 2.11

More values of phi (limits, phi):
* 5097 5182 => 2.09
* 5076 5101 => 1.94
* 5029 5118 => 1.91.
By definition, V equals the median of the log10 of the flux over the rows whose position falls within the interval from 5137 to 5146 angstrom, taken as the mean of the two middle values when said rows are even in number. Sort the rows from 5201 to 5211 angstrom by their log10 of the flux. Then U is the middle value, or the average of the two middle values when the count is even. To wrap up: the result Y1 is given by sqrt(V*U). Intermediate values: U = 0.50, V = 0.529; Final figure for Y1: 0.515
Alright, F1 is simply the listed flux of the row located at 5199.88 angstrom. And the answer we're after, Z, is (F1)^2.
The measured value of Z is 11.5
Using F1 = 3.39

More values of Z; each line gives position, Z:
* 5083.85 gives 18.3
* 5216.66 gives 14.6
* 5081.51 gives 7.2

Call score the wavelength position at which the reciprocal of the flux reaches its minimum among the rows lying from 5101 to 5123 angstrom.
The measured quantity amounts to 5116.73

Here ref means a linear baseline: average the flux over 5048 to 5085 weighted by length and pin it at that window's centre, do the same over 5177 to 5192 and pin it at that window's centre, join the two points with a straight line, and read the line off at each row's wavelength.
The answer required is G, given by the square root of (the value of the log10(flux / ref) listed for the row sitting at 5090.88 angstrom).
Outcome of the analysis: 0.13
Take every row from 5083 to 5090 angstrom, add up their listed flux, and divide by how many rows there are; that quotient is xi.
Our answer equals 3.79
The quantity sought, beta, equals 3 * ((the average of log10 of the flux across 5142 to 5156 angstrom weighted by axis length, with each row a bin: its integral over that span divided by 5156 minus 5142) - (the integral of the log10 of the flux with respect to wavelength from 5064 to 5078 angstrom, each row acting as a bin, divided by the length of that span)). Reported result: -0.04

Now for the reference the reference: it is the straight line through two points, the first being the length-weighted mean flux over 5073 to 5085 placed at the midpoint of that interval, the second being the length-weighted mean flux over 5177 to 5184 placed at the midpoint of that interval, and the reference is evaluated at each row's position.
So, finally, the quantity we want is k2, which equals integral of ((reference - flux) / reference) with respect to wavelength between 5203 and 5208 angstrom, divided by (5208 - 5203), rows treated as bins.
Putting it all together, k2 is -0.04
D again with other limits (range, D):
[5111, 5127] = 3.40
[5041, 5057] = 3.58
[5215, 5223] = 3.54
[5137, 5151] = 3.43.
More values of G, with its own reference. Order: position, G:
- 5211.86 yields 0.31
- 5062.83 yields 0.16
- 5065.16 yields 0.03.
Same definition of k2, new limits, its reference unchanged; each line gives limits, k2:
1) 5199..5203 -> -0.14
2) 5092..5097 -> -0.04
